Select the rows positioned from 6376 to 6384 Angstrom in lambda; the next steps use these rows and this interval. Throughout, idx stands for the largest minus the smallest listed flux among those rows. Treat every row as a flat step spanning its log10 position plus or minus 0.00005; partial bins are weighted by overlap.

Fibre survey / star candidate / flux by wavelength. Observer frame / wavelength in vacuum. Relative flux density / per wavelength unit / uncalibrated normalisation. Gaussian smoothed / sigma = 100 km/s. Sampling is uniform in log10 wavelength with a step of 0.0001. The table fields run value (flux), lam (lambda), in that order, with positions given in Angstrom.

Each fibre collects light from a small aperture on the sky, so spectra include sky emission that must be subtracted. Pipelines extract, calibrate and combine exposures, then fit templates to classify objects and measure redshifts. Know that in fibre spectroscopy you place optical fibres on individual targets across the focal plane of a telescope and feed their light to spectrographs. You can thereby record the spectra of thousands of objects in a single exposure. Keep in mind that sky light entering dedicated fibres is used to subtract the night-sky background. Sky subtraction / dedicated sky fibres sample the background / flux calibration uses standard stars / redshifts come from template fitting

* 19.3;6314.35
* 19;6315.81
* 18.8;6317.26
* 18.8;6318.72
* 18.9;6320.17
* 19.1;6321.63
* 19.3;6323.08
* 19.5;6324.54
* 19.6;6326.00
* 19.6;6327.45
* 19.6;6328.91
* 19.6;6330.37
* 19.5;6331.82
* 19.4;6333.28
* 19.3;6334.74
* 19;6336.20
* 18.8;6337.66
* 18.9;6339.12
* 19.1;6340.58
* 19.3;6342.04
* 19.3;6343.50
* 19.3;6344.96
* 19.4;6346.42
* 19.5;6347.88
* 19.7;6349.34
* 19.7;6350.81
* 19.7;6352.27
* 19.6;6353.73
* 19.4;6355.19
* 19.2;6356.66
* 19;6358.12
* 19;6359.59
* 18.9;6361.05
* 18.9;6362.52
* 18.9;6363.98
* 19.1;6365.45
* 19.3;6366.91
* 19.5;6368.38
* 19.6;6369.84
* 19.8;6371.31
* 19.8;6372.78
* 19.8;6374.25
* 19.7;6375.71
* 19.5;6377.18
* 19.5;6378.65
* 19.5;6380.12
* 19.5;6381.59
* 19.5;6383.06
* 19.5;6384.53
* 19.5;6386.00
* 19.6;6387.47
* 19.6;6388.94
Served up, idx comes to 0.0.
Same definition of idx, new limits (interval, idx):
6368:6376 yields 0.3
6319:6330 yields 0.7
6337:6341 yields 0.3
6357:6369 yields 0.6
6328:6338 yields 0.8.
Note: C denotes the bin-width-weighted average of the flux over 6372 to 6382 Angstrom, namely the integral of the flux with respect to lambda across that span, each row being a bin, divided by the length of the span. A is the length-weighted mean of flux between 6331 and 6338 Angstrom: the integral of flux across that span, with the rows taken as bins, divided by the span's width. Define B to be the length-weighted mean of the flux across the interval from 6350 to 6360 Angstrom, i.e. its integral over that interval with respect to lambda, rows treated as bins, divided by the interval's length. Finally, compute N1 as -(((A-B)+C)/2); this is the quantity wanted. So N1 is -9.74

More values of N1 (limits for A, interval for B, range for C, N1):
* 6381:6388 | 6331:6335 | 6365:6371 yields -9.76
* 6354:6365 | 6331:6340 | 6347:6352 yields -9.76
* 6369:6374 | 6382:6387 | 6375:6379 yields -9.89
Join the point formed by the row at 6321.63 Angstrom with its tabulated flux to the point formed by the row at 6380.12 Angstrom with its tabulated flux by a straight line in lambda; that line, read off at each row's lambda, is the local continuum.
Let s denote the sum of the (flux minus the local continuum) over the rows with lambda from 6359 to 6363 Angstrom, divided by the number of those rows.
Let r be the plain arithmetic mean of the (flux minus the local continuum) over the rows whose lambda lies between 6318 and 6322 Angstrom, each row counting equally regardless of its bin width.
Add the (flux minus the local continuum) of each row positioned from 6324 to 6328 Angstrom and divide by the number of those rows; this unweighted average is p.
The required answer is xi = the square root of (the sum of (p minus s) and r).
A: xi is 0.8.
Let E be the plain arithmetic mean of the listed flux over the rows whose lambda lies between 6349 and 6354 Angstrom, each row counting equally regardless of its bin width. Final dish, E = 19.7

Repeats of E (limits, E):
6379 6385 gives 19.5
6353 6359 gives 19.3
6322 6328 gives 19.5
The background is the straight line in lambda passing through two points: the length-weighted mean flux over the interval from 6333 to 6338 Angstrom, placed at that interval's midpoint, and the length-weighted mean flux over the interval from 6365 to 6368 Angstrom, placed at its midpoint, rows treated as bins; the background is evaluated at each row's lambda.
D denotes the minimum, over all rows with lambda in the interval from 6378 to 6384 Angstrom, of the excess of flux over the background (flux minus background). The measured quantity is 0.16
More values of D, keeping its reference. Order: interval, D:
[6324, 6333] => 0.41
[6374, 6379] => 0.18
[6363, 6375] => -0.35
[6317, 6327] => -0.23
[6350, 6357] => -0.01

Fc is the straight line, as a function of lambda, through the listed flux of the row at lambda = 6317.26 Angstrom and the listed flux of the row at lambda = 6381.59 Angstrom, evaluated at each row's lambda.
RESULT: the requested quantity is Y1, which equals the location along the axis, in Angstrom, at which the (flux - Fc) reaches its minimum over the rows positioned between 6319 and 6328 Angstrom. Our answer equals 6320.17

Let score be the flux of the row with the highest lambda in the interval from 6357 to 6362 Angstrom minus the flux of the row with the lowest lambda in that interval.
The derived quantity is -0.1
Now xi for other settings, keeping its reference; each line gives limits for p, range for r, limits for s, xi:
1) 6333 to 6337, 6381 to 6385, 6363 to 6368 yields 0.6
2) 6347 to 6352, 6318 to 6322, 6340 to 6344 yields 0.4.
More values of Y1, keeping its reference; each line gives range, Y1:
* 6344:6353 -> 6344.96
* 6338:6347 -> 6339.12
